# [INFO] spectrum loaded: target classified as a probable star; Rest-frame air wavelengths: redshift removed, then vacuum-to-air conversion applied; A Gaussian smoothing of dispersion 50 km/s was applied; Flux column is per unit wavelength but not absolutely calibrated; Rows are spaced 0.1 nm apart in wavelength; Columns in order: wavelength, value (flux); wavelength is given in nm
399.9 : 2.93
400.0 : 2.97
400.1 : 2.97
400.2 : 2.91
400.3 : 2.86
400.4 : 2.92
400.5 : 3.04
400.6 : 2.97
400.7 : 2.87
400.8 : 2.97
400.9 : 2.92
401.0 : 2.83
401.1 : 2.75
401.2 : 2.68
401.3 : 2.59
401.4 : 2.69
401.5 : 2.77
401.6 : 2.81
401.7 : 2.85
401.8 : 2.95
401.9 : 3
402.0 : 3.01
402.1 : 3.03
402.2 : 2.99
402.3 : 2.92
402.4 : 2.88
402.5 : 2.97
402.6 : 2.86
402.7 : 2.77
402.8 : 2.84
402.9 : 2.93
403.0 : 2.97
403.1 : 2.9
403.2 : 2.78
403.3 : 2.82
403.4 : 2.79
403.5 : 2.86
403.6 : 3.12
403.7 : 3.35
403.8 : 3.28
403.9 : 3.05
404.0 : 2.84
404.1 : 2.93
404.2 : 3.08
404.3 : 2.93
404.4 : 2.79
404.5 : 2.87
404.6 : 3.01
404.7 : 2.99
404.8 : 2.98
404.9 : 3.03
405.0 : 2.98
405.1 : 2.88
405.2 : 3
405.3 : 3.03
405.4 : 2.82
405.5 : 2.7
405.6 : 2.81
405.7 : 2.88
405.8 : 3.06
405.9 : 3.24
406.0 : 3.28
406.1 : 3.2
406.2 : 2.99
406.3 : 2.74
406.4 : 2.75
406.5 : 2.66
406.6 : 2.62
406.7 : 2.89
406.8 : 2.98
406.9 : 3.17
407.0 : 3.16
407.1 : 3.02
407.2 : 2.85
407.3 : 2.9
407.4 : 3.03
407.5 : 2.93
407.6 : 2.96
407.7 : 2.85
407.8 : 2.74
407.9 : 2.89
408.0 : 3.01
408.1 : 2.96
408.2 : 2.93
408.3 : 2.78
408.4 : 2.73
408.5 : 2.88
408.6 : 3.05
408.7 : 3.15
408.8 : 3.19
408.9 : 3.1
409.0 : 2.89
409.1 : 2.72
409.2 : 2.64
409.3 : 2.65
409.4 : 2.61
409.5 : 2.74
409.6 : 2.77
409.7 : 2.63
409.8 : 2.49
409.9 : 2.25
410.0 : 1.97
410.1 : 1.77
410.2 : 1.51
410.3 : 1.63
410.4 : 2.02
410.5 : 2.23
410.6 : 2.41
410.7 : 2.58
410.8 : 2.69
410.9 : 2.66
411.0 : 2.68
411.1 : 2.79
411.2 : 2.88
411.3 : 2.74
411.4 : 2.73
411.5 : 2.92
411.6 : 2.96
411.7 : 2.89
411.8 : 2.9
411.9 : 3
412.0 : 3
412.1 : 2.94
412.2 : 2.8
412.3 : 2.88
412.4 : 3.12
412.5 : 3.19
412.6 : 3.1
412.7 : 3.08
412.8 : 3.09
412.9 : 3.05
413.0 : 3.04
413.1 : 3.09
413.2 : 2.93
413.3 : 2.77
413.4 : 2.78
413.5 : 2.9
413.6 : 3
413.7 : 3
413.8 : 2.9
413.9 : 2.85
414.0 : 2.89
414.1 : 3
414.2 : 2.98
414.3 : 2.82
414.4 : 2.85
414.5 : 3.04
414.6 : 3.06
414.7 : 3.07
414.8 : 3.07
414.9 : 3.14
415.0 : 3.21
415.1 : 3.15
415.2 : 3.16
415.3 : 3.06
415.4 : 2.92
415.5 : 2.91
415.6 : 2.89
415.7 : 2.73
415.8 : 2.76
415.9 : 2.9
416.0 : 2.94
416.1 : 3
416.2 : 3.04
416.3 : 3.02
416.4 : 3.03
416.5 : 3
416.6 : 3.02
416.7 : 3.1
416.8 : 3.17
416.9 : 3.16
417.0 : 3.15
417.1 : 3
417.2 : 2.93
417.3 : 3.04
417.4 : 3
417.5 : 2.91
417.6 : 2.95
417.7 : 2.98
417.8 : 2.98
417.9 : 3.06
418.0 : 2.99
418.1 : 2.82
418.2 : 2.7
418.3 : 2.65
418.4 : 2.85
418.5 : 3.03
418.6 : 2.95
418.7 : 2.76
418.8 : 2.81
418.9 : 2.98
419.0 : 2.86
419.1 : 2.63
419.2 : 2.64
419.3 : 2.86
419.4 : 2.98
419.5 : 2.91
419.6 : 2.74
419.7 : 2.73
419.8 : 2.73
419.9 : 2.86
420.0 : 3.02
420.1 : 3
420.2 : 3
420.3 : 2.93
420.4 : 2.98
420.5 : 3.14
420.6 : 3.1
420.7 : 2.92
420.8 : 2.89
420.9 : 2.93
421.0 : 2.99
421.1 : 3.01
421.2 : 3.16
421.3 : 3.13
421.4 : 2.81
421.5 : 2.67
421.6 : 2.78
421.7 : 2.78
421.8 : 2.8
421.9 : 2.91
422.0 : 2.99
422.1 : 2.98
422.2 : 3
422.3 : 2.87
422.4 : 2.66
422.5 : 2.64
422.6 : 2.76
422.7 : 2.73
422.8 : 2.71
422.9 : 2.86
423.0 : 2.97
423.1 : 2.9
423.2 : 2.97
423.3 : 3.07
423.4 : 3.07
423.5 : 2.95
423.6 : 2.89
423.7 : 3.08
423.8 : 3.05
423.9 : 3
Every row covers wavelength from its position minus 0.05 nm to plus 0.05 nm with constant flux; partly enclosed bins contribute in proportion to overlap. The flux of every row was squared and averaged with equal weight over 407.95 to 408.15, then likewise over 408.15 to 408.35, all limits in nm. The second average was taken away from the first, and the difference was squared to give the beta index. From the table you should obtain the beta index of 0.6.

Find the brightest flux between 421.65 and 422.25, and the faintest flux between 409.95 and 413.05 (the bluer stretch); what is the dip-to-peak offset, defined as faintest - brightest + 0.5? -0.99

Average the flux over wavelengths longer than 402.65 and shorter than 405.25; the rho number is 2.95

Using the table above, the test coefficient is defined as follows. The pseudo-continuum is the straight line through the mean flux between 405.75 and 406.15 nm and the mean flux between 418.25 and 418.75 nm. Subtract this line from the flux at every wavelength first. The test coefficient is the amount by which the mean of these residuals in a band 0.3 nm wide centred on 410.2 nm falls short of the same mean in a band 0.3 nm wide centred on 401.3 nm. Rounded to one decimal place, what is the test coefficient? 0.8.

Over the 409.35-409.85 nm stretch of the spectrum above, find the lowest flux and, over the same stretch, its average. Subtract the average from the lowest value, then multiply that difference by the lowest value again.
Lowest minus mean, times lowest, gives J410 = -0.39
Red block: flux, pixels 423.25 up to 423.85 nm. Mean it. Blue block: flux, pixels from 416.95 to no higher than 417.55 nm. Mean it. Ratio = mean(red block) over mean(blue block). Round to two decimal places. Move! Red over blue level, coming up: 1.00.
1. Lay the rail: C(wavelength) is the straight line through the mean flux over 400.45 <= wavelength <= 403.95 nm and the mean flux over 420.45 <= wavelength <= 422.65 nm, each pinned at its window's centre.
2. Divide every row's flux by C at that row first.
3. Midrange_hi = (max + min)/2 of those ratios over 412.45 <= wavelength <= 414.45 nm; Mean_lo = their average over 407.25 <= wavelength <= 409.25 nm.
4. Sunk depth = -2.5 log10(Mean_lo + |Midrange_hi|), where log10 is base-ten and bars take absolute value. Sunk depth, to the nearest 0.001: -0.768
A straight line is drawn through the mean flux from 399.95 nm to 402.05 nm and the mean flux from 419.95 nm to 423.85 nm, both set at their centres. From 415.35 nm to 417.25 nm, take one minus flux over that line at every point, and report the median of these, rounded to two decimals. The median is -0.03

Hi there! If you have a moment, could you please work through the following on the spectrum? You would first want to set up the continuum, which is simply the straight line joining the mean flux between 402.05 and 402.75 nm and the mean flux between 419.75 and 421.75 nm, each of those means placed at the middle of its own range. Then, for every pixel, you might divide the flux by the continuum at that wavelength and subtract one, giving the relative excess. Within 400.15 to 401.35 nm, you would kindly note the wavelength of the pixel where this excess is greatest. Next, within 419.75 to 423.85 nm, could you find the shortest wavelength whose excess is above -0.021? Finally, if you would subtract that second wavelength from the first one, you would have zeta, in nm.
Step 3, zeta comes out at -19.50 nm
